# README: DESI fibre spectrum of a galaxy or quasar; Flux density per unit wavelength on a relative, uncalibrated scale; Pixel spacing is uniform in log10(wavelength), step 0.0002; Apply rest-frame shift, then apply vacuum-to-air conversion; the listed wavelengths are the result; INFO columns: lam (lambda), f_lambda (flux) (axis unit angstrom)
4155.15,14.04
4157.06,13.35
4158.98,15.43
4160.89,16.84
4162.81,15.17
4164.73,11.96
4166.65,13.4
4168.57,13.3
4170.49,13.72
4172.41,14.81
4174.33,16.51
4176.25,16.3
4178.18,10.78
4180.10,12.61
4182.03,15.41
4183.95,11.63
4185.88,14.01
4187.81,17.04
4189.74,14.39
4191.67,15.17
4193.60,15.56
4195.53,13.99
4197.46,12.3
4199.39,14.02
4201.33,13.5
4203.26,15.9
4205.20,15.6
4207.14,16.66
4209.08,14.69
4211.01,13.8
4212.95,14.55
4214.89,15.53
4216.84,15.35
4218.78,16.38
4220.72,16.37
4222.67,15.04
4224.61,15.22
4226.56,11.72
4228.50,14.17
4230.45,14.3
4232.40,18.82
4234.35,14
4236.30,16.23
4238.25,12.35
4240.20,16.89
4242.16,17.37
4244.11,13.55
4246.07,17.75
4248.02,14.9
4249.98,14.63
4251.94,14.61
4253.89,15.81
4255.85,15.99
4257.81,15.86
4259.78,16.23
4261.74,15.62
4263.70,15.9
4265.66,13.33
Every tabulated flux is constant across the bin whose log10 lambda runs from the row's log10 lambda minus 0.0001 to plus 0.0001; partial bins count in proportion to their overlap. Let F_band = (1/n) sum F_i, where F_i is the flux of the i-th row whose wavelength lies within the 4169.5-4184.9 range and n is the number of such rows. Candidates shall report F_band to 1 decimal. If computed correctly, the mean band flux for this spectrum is 14.0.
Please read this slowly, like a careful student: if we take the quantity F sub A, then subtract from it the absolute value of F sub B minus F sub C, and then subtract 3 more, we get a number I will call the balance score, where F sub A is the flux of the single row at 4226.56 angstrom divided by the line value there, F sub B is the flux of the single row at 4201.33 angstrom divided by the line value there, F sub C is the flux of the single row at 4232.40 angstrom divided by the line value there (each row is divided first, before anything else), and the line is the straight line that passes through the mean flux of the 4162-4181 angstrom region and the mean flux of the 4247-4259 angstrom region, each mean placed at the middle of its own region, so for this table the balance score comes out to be -2.53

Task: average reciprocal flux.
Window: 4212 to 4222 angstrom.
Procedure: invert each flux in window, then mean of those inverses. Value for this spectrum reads 0.0641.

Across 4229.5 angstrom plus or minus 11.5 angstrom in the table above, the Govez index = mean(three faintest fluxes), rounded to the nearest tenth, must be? 12.7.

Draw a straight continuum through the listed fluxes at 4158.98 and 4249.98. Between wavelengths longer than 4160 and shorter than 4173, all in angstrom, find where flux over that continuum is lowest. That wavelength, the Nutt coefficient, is 4164.73 angstrom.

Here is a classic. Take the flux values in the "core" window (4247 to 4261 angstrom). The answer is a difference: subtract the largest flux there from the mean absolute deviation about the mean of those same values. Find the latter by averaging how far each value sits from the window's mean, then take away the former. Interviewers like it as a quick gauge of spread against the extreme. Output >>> -15.6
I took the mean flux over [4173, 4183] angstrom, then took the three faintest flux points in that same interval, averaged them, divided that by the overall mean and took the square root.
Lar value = 0.950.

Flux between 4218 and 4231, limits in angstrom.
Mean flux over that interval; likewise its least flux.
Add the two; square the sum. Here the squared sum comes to 700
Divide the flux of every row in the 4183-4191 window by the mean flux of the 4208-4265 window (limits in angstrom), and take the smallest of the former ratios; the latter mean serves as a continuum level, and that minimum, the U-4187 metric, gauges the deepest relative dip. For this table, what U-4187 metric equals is 0.76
